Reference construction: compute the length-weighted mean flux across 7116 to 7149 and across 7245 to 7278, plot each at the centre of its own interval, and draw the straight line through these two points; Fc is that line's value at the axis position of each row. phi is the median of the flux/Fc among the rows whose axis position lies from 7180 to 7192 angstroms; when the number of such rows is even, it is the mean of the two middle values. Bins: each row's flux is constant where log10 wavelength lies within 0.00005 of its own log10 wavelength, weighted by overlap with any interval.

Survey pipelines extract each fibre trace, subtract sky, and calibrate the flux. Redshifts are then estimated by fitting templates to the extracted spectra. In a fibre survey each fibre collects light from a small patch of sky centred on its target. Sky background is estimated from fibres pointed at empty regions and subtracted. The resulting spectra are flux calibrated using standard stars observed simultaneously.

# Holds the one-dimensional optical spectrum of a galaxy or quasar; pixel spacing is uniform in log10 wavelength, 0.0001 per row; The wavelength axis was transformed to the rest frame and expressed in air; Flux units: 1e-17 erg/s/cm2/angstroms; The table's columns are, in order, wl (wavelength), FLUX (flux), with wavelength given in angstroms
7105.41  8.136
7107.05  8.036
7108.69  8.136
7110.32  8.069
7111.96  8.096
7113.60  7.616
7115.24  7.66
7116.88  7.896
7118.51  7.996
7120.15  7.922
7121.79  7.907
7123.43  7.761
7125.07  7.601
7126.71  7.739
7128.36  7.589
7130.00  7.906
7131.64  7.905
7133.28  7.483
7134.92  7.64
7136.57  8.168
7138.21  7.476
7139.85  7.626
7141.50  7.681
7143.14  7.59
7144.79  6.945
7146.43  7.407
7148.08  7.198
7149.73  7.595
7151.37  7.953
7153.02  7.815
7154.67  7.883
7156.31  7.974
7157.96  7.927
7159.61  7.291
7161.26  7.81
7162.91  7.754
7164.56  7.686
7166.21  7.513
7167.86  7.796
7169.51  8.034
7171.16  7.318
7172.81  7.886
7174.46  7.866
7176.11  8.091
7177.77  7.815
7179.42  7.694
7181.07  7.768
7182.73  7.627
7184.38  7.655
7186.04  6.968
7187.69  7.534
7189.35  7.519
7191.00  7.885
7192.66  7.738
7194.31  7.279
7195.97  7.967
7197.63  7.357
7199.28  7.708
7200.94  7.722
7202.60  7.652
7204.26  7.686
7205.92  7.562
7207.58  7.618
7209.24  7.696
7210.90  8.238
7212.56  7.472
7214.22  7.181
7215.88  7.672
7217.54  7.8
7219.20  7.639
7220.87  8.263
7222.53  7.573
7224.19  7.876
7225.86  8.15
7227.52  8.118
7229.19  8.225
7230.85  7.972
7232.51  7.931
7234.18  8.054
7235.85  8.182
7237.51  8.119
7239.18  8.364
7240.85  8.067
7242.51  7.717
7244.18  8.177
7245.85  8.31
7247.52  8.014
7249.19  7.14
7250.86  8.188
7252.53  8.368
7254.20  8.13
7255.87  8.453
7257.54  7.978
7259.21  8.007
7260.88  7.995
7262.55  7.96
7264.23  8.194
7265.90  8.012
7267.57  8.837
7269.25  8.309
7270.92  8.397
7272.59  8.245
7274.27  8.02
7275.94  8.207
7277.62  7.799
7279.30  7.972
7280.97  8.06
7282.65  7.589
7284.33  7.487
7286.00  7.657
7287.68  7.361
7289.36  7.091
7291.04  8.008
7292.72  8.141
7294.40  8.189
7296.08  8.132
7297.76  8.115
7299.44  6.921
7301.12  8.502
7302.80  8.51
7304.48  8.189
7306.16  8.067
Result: 0.972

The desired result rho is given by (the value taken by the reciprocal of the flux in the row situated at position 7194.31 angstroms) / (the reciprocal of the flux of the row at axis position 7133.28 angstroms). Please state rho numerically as 1.03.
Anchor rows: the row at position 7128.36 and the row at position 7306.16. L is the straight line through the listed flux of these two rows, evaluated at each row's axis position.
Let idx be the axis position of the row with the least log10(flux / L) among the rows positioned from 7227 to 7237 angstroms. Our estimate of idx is 7232.51 angstroms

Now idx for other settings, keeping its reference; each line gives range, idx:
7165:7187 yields 7186.04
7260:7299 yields 7289.36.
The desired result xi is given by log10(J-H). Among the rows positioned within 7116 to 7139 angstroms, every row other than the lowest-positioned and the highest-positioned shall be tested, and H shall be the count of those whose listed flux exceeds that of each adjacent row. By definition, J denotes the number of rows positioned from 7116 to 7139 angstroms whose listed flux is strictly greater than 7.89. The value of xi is 0.48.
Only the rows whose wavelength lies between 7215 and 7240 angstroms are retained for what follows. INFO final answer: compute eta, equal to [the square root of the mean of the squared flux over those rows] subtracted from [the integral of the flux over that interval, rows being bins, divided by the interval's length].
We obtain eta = -0.005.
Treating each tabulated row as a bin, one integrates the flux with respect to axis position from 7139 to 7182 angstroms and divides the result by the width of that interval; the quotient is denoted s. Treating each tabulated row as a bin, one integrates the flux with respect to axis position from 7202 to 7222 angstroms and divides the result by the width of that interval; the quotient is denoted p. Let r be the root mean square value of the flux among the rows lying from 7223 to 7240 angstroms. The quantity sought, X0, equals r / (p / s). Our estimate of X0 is 8.1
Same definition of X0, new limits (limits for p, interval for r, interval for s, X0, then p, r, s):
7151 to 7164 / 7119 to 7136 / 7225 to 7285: 8.0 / 7.79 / 7.75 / 8.077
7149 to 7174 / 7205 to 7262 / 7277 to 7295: 8.0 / 7.75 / 7.95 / 7.752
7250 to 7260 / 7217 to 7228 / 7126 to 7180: 7.4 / 8.19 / 7.92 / 7.698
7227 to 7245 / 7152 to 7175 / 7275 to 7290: 7.4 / 8.08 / 7.76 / 7.702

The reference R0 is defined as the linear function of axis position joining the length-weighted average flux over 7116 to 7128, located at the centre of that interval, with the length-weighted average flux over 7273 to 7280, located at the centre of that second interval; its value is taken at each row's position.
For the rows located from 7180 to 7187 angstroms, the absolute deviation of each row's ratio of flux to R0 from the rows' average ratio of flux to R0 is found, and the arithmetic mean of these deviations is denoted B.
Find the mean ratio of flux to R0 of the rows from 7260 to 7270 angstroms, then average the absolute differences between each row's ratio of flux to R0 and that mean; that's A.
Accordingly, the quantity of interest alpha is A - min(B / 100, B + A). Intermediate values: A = 0.029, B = 0.034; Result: 0.029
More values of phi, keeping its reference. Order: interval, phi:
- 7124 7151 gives 0.991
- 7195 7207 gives 0.970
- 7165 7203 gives 0.976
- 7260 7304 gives 0.983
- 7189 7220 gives 0.966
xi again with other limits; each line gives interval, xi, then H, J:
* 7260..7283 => 0.85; 5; 12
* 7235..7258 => 0.90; 4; 12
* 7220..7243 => 0.85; 4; 11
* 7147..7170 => 0.00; 3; 4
